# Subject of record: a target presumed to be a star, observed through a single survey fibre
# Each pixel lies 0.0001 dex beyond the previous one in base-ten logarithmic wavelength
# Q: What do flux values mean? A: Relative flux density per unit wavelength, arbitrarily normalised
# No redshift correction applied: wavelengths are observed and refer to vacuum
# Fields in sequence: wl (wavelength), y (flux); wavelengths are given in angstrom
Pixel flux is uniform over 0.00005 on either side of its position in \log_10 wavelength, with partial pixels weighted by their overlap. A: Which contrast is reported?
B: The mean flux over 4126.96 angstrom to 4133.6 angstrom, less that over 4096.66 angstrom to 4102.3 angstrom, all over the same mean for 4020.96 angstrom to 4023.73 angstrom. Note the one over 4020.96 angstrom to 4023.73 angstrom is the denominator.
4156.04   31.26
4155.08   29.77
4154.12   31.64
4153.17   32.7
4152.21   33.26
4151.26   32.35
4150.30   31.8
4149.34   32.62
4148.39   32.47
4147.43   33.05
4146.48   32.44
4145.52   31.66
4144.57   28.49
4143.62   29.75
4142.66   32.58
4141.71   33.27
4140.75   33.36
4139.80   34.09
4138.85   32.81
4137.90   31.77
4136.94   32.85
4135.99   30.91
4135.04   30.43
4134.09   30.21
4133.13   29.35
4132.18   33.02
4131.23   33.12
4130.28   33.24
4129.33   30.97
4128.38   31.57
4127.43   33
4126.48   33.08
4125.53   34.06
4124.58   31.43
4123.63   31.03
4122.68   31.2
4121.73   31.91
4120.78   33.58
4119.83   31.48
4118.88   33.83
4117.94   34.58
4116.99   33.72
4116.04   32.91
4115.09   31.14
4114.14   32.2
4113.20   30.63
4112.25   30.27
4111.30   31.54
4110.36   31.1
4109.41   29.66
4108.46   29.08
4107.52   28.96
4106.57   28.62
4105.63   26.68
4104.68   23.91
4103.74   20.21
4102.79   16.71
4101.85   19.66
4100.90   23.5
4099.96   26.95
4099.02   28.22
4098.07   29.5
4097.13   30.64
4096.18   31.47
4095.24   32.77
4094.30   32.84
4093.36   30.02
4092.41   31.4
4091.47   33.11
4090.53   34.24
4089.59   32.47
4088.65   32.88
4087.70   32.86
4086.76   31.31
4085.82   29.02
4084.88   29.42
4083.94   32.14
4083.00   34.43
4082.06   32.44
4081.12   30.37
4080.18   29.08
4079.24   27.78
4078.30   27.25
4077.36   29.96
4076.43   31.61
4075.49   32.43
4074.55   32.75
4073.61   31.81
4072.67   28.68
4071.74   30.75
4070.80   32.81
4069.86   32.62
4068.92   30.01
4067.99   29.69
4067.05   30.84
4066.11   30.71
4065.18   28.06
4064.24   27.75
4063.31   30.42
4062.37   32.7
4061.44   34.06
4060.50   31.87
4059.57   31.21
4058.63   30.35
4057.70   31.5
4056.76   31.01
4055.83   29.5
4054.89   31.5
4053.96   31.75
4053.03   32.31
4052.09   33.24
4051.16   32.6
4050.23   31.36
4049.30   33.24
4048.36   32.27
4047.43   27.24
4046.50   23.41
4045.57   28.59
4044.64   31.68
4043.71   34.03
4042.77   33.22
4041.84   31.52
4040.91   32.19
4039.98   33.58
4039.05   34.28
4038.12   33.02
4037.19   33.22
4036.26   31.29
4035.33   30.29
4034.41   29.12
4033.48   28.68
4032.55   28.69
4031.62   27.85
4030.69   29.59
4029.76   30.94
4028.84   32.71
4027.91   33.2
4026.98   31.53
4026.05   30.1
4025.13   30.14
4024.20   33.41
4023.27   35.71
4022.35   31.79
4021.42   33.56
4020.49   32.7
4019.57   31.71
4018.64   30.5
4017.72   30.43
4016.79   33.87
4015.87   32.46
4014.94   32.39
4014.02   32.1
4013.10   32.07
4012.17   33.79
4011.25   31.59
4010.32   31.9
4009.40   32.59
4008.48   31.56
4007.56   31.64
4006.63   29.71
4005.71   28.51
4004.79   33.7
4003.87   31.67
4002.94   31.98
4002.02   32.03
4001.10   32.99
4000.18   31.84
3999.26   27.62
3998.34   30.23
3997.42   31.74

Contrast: 0.17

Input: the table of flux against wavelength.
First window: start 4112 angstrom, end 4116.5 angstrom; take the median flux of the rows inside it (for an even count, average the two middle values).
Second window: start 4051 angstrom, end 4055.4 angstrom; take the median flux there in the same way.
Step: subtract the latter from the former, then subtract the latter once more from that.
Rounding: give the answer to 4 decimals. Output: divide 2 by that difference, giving -0.0597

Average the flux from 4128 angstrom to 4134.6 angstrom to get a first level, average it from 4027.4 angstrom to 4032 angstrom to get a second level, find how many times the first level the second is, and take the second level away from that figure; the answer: -29.9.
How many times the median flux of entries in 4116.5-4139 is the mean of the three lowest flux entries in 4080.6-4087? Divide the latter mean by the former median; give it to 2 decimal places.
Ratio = 0.91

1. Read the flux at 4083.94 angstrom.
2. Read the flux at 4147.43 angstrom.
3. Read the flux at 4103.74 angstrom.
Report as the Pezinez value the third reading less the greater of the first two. -13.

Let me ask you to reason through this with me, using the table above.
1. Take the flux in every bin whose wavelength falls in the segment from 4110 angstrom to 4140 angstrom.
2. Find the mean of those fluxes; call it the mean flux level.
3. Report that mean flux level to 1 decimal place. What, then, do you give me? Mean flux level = 32.1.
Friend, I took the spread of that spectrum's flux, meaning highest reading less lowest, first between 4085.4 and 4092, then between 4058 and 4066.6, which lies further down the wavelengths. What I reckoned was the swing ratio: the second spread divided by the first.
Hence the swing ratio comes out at 1.2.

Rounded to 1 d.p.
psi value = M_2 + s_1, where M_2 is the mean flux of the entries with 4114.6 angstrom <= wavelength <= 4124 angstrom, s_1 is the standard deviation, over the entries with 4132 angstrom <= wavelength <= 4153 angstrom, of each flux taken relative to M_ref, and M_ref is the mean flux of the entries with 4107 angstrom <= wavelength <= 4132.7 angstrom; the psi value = 34.0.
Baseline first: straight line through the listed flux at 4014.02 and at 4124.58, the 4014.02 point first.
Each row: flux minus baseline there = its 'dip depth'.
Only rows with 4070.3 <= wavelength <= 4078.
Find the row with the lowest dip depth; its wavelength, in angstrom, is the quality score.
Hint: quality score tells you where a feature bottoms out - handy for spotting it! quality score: 4072.67 angstrom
